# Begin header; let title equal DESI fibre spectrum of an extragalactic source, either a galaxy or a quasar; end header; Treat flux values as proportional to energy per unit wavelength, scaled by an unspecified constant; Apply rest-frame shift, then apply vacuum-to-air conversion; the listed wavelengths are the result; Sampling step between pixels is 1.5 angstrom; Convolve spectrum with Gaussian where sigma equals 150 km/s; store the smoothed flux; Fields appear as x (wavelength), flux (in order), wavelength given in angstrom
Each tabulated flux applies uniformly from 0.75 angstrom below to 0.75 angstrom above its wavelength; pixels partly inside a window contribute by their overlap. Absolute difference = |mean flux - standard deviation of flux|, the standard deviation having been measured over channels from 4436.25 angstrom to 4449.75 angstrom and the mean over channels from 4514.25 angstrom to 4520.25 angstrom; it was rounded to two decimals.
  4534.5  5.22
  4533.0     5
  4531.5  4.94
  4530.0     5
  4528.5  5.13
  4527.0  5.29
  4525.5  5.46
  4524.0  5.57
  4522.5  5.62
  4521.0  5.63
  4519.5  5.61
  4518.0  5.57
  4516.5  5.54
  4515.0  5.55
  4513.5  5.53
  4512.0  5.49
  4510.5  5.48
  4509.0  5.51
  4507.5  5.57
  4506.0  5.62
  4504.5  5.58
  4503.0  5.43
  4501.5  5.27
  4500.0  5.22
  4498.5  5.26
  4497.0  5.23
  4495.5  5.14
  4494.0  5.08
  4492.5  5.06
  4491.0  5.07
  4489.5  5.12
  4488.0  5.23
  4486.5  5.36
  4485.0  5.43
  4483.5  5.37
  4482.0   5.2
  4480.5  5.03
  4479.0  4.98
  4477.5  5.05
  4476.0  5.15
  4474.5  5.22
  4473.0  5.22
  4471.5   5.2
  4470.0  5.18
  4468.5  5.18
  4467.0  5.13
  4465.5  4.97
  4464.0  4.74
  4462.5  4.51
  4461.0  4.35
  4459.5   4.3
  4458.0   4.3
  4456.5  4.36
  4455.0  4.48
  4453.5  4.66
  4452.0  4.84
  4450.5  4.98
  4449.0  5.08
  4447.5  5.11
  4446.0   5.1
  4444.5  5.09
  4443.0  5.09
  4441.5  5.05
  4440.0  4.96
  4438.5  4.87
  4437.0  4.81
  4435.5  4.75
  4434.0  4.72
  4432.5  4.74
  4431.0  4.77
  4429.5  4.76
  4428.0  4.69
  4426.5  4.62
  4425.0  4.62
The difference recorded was 5.46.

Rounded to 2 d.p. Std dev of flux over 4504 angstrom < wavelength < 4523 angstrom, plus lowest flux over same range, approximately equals 5.53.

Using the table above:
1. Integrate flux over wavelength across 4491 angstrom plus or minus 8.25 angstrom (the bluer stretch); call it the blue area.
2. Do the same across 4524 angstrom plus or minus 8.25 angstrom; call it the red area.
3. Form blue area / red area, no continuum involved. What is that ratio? 0.97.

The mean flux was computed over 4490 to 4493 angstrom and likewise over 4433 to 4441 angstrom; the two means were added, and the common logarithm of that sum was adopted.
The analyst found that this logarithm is 1.00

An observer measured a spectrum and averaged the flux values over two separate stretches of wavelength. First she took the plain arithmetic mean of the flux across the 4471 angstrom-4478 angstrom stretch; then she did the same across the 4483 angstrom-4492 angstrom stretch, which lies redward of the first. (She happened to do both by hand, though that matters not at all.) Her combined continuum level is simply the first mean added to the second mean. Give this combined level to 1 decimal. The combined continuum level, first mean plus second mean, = 10.4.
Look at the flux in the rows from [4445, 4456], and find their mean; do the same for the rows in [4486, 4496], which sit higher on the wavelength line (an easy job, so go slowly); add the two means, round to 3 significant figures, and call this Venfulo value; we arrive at 10.0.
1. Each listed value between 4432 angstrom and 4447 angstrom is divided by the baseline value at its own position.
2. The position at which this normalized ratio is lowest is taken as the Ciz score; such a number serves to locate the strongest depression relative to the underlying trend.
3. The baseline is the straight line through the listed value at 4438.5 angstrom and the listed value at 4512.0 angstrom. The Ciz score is 4434.0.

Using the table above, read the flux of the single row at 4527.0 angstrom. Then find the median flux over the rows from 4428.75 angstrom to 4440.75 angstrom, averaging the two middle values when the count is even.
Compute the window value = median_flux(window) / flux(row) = 0.90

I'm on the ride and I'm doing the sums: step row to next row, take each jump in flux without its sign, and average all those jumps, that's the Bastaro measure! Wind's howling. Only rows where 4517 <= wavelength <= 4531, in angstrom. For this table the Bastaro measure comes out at 0.086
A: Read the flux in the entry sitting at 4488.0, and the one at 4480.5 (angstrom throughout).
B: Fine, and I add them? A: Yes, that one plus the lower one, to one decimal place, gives 10.3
